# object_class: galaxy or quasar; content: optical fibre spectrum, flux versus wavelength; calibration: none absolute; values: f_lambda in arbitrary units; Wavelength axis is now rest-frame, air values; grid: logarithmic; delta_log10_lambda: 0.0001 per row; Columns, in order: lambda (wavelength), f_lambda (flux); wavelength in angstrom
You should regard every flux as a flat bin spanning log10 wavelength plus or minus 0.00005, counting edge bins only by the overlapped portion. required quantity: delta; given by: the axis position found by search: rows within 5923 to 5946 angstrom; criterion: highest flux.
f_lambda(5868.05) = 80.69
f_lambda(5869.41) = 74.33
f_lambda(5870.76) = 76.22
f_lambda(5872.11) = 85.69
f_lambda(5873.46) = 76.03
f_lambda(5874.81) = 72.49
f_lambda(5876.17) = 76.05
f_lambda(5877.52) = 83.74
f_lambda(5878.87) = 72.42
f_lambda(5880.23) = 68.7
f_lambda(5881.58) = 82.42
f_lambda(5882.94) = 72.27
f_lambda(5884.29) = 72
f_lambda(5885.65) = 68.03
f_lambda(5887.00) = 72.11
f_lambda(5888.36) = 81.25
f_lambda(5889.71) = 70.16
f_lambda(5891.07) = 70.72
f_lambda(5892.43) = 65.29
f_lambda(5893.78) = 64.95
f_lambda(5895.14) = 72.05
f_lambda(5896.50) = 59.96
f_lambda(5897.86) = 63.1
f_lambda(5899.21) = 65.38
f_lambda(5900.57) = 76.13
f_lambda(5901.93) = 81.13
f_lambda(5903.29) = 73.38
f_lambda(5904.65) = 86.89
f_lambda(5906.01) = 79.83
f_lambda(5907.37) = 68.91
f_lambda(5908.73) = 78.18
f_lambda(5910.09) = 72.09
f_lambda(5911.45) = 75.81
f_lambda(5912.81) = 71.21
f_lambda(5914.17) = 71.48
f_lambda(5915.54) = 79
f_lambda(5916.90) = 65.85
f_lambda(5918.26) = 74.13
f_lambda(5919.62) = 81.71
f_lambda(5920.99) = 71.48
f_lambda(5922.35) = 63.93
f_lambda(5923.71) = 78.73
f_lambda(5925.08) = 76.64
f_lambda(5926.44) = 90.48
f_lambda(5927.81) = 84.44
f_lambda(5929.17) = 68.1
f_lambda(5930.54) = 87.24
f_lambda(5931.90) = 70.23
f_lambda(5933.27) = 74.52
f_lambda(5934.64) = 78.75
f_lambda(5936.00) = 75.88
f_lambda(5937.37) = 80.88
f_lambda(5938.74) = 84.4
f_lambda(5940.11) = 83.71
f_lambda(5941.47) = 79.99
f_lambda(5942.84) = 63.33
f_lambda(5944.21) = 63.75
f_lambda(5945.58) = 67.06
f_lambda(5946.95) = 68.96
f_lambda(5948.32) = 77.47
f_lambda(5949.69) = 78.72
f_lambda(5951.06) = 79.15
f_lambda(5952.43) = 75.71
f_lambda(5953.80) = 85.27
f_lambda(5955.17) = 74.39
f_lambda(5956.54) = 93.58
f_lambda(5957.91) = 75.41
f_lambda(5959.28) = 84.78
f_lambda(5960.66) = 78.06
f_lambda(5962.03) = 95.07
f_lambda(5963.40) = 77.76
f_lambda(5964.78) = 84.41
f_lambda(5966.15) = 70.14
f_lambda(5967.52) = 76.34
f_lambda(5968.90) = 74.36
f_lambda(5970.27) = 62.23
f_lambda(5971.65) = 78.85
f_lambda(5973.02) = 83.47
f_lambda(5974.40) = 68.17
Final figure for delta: 5926.44 angstrom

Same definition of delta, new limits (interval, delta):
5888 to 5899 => 5888.36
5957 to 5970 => 5962.03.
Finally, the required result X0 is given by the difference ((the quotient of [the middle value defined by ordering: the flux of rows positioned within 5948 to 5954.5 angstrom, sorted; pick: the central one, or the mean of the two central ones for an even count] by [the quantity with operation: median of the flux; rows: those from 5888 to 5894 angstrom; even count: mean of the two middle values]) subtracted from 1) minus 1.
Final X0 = -1.12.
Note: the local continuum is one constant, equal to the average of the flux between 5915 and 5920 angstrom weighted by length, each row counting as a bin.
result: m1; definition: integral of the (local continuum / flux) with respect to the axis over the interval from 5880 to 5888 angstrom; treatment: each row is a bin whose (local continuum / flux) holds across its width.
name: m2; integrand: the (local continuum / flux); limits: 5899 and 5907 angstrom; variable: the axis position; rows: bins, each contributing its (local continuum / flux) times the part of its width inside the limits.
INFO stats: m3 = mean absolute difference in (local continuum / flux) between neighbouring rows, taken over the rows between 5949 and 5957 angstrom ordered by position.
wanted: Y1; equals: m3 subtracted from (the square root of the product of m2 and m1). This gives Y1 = 7.9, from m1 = 8.21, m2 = 7.77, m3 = 0.10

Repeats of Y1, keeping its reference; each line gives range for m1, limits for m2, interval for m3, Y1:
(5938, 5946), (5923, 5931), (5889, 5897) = 7.8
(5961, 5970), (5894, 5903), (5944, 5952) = 9.1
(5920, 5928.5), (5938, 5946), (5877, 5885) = 8.1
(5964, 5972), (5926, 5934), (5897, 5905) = 7.8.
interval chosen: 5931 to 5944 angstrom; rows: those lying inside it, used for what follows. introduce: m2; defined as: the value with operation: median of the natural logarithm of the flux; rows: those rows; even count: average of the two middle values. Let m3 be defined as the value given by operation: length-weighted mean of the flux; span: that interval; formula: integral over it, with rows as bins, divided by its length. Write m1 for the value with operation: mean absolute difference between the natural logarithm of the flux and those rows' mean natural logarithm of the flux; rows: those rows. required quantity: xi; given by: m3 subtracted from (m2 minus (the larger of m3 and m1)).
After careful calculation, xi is -149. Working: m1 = 0.069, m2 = 4.37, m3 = 77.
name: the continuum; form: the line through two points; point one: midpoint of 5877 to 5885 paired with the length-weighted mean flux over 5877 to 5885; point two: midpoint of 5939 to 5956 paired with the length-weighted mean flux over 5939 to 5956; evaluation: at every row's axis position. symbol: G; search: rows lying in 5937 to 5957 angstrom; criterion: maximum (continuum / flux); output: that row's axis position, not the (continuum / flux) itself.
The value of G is 5942.84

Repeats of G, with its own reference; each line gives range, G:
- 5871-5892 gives 5885.65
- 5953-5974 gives 5970.27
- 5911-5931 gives 5922.35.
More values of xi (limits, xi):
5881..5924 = -141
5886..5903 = -136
